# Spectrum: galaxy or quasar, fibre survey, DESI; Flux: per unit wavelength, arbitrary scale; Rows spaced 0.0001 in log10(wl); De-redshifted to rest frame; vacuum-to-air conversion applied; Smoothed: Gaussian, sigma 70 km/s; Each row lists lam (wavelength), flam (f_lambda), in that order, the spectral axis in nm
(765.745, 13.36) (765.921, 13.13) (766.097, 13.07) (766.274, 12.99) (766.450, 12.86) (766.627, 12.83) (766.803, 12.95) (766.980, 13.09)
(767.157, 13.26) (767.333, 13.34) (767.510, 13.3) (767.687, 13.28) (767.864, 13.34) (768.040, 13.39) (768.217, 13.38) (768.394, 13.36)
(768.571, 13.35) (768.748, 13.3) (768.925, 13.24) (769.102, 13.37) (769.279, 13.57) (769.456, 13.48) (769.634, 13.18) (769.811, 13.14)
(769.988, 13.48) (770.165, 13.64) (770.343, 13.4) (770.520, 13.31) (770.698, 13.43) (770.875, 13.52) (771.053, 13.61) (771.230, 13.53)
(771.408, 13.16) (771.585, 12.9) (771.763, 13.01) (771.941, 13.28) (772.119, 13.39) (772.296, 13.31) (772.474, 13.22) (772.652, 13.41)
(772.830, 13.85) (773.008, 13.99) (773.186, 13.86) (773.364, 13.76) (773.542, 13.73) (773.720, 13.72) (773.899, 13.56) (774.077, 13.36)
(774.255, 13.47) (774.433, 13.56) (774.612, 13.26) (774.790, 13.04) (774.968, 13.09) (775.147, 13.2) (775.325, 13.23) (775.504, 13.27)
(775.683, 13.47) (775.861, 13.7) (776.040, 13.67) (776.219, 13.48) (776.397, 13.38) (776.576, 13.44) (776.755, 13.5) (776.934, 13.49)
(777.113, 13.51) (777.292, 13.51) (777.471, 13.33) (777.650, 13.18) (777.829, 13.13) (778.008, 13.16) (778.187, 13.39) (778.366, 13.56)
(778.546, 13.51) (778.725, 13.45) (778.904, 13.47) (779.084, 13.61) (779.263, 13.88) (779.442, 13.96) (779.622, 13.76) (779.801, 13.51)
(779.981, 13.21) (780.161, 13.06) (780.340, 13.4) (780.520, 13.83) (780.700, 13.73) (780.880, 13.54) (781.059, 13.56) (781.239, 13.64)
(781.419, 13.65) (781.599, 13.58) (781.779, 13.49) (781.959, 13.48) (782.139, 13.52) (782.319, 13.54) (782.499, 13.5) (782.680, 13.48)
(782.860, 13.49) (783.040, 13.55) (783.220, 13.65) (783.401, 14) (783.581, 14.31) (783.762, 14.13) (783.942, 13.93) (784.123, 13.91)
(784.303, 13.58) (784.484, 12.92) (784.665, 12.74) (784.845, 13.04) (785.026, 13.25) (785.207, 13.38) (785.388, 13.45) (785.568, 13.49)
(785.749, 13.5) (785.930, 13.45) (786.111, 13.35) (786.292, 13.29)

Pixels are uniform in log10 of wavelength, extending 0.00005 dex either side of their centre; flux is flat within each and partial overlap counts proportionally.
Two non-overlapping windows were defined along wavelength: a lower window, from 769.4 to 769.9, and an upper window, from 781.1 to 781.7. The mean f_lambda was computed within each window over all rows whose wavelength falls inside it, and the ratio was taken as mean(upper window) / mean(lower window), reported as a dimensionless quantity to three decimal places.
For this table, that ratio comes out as 1.027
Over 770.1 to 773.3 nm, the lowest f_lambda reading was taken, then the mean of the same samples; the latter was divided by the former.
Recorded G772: 1.04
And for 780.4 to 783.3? 1.01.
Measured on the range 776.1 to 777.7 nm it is 1.02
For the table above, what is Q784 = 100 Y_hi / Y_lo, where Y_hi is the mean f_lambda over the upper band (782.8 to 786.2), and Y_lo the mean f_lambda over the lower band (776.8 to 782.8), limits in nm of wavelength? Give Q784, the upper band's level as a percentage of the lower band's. 100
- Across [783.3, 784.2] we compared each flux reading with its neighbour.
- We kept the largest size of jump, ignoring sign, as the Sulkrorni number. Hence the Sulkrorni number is 0.31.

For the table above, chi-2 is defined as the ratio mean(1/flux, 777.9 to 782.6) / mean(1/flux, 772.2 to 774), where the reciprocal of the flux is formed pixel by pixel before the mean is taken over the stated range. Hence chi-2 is 1.01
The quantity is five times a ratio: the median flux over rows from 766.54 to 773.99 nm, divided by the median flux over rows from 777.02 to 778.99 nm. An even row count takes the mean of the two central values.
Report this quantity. 4.97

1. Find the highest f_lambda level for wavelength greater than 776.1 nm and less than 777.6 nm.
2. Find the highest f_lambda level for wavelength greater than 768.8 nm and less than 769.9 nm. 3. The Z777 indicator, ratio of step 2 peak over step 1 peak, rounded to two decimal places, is 1.00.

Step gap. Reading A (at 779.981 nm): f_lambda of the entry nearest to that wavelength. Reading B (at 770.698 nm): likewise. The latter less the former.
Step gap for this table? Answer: 0.2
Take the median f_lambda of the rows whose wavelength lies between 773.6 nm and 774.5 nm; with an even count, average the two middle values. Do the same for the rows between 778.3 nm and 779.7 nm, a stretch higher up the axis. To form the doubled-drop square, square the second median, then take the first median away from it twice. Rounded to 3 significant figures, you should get 157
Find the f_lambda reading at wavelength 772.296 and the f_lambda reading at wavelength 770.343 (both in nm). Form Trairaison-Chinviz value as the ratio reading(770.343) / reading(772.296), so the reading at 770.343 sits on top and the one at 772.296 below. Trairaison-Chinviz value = 1.01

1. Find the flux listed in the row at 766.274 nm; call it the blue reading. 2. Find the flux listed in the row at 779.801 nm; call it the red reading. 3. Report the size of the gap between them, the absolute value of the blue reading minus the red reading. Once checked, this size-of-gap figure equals 0.52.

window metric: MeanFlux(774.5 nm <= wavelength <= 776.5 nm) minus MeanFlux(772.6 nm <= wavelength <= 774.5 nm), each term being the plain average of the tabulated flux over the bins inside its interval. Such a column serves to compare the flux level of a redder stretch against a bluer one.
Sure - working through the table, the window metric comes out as -0.32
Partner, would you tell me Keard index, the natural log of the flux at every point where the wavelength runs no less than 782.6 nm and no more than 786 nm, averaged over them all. 2.61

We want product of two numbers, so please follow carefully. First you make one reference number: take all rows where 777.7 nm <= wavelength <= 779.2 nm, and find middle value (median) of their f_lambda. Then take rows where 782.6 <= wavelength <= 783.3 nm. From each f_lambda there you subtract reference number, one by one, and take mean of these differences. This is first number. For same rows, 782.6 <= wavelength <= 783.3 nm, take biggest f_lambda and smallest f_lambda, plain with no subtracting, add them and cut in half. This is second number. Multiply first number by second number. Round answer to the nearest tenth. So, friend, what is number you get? 1.1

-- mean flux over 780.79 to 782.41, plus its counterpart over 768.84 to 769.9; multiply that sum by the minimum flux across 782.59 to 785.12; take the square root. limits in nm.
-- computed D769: 18.5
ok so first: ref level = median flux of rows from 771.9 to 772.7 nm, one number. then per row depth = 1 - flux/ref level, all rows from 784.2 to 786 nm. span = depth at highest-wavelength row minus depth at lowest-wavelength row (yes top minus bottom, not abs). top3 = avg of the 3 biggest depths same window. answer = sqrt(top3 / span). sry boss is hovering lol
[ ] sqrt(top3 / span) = 1.78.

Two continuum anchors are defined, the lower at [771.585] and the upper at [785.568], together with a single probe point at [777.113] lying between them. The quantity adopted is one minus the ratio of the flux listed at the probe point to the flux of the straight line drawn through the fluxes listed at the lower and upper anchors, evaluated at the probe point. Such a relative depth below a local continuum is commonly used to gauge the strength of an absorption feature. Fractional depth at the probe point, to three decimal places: -0.029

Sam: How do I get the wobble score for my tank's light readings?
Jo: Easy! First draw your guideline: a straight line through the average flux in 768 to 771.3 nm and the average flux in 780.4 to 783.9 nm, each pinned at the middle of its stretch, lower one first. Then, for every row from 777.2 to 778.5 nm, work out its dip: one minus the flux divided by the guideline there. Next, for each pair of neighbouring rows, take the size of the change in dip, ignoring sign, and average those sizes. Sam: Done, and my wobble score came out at 0.010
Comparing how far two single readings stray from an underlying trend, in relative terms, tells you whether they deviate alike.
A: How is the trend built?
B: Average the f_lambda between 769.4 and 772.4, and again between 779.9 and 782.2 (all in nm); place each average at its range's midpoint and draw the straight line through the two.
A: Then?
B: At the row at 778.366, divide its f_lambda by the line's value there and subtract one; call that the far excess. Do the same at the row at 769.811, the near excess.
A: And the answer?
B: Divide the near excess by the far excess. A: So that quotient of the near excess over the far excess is -2.0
